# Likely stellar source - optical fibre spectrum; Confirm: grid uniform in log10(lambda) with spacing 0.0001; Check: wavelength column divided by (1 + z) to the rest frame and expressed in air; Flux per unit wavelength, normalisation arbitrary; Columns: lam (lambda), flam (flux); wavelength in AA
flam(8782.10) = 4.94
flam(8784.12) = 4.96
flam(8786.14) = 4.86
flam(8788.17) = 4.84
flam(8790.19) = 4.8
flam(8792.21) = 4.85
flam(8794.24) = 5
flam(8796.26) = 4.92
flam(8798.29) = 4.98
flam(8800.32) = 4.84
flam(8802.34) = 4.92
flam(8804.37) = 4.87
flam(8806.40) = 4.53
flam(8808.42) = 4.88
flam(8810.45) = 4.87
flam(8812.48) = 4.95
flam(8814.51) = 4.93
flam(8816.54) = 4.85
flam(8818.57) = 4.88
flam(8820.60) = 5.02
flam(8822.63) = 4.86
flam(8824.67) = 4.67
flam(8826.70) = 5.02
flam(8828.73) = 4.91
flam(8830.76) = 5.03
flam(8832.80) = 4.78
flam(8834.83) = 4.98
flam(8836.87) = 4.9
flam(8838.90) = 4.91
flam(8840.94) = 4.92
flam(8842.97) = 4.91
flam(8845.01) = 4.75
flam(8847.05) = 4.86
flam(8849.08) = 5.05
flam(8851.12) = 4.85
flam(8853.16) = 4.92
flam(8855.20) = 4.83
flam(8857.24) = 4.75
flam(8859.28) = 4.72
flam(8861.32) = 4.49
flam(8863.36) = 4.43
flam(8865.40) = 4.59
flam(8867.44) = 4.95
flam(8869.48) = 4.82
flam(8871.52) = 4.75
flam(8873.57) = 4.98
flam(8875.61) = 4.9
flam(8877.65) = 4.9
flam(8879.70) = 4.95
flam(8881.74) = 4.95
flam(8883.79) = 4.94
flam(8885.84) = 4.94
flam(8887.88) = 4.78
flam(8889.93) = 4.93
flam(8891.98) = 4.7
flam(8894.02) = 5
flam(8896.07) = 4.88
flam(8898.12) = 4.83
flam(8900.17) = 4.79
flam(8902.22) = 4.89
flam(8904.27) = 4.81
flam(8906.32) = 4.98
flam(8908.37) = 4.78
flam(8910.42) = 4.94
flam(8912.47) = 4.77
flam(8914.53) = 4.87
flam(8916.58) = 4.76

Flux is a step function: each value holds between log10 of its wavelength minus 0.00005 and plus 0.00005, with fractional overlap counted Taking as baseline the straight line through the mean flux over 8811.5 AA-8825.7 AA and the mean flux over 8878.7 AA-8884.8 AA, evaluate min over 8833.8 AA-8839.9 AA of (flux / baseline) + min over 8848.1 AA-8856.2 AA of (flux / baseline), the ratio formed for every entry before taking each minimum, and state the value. 1.98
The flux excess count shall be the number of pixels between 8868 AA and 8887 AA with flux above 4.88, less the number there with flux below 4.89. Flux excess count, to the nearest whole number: 5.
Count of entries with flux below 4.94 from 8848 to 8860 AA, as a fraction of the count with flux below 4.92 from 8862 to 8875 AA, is 1.25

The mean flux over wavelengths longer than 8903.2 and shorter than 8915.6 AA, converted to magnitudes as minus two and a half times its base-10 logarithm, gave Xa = -1.72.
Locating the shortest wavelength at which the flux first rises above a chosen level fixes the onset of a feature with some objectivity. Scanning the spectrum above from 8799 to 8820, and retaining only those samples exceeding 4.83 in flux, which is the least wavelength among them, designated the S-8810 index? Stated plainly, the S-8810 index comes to 8800.32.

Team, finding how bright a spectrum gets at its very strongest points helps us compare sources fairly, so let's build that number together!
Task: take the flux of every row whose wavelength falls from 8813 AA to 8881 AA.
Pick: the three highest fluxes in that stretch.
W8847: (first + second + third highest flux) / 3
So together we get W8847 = 5.033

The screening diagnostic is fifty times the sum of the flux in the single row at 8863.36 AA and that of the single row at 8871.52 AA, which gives 459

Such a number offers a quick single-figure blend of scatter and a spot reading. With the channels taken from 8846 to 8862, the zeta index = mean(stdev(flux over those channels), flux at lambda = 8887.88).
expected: 2.47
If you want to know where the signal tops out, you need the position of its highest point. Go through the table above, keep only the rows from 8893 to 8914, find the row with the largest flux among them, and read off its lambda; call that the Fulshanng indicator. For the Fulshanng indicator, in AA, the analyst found 8894.02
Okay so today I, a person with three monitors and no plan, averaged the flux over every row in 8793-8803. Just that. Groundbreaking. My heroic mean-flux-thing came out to 4.93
